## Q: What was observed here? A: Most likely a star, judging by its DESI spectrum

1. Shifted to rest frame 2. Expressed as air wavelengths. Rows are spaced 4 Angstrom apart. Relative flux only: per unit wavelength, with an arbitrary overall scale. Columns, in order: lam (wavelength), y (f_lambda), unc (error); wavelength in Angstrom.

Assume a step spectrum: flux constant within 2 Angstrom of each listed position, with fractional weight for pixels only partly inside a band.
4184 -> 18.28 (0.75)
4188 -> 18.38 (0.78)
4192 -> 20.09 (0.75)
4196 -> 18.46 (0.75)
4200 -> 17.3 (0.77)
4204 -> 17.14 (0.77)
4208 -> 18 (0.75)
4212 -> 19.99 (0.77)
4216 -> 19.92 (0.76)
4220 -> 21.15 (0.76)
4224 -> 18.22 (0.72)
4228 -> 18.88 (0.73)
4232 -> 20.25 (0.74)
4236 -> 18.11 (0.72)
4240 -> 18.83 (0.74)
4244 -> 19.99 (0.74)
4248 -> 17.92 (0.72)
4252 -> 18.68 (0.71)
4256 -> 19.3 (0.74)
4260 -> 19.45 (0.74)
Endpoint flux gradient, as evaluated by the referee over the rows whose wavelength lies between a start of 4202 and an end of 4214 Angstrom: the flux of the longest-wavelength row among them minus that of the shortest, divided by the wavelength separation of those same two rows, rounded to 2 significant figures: 0.36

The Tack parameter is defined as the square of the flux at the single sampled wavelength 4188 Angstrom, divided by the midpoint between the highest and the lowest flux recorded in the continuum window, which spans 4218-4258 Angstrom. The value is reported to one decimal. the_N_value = 17.3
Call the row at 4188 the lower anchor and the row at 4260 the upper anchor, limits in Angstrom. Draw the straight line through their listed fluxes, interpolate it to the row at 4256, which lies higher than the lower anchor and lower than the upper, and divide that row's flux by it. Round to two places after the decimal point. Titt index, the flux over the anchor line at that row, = 1.00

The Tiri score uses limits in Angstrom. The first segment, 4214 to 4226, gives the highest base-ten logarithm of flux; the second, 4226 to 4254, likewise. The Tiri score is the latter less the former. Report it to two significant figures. -0.019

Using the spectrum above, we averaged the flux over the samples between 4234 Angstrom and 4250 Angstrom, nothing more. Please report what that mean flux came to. 18.7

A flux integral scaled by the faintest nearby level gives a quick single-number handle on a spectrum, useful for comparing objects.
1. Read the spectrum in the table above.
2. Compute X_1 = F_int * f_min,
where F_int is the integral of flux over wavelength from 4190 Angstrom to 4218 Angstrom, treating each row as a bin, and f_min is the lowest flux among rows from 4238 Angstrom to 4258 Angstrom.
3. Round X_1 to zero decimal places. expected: 9383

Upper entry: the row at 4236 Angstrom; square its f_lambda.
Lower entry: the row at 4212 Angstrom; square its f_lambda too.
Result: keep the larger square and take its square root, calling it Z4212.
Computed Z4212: 20.0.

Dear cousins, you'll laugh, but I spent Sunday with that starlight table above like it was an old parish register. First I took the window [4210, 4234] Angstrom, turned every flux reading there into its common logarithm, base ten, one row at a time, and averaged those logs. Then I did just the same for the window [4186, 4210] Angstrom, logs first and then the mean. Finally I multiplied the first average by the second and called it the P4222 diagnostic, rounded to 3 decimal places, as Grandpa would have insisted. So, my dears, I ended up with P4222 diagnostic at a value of 1.632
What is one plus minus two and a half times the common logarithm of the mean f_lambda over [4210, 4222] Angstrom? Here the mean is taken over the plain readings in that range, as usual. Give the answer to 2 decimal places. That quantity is -2.27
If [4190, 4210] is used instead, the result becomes -2.15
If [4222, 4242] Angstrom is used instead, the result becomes -2.19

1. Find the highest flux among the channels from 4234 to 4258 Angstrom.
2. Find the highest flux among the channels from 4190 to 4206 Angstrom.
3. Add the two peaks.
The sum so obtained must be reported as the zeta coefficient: 40.08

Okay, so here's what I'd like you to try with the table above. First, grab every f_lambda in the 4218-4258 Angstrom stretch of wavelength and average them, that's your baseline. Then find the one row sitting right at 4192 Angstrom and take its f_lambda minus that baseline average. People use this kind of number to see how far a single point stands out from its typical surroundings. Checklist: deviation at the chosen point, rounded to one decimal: 1.0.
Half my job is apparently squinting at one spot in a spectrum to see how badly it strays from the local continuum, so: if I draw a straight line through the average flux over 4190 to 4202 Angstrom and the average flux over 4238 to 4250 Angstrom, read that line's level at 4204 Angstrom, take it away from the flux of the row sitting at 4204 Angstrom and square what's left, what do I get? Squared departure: 2.3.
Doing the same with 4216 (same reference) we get 1.4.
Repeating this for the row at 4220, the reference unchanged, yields 5.7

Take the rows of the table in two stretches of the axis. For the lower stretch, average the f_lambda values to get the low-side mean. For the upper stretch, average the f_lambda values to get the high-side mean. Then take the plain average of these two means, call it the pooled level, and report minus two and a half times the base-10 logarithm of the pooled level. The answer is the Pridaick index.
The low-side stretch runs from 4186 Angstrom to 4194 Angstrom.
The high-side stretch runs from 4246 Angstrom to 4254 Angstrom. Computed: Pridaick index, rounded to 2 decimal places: -3.18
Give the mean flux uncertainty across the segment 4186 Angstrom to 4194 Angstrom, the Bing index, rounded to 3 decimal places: 0.765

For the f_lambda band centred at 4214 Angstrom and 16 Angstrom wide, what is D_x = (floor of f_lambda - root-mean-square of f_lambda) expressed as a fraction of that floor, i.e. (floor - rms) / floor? -0.100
